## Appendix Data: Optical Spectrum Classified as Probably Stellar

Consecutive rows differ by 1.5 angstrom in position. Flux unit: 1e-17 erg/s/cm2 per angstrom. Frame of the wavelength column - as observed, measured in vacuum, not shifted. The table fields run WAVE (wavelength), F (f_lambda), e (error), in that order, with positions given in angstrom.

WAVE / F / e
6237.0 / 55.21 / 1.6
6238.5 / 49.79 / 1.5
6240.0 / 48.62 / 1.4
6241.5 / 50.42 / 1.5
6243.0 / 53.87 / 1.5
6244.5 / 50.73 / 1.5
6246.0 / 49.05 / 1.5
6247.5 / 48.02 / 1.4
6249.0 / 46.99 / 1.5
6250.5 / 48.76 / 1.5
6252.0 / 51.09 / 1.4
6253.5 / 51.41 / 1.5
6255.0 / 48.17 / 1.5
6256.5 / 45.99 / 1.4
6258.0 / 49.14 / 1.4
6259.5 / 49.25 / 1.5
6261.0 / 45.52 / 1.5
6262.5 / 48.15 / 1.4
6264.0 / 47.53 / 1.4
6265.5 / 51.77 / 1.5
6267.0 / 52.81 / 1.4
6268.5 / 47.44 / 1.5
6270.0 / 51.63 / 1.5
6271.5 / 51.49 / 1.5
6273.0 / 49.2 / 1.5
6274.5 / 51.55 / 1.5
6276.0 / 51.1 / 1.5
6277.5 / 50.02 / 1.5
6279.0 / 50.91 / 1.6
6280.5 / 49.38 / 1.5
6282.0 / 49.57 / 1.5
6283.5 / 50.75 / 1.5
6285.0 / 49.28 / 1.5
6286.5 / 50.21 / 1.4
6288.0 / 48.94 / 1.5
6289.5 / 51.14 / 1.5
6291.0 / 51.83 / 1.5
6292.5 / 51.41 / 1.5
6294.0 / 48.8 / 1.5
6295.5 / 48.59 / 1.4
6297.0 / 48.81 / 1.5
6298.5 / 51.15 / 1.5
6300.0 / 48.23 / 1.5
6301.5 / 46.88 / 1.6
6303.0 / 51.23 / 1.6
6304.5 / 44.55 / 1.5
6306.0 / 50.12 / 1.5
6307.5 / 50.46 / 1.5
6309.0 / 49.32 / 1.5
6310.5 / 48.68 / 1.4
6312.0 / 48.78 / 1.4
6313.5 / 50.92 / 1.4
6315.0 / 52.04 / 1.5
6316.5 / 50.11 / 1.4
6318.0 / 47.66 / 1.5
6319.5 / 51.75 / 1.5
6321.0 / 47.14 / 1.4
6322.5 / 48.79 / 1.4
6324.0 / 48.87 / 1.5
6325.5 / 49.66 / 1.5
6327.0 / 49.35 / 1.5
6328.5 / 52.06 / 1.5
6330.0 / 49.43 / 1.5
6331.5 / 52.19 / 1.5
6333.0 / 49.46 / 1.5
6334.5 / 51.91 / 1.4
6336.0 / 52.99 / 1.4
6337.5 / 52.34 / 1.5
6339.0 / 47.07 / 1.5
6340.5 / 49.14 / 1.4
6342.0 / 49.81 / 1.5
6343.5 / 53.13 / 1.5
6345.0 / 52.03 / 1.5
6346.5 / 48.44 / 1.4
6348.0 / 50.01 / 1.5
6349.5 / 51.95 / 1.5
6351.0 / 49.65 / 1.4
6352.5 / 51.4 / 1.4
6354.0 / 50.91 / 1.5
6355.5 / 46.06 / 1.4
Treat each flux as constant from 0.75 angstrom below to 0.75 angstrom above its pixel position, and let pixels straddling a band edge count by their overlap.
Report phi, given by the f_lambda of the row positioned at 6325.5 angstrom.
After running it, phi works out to 49.66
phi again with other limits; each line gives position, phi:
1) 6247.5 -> 48.02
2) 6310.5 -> 48.68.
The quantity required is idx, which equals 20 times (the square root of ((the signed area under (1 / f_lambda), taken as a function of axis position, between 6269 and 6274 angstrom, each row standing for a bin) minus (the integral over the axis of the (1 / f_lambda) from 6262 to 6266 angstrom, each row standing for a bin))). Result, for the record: 2.6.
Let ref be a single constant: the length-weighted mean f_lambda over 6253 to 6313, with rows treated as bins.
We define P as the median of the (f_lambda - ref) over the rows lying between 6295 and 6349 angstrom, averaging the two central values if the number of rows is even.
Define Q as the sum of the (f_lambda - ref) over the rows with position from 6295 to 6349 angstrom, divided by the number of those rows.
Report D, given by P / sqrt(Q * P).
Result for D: 0.34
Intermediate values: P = 0.0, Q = 0.3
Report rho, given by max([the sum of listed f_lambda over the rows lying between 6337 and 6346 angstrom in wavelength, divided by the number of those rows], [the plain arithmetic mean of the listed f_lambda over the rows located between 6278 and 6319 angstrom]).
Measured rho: 50.6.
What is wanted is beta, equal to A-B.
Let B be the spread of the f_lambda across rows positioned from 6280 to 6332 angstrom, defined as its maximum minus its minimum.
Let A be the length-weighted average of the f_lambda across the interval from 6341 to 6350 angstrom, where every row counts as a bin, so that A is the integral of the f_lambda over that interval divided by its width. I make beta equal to 43.2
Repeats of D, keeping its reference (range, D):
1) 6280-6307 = -1.23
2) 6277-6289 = 0.87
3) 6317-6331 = -1.24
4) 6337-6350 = 0.73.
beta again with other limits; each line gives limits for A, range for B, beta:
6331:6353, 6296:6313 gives 44.1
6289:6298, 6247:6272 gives 42.8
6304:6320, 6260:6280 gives 42.2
